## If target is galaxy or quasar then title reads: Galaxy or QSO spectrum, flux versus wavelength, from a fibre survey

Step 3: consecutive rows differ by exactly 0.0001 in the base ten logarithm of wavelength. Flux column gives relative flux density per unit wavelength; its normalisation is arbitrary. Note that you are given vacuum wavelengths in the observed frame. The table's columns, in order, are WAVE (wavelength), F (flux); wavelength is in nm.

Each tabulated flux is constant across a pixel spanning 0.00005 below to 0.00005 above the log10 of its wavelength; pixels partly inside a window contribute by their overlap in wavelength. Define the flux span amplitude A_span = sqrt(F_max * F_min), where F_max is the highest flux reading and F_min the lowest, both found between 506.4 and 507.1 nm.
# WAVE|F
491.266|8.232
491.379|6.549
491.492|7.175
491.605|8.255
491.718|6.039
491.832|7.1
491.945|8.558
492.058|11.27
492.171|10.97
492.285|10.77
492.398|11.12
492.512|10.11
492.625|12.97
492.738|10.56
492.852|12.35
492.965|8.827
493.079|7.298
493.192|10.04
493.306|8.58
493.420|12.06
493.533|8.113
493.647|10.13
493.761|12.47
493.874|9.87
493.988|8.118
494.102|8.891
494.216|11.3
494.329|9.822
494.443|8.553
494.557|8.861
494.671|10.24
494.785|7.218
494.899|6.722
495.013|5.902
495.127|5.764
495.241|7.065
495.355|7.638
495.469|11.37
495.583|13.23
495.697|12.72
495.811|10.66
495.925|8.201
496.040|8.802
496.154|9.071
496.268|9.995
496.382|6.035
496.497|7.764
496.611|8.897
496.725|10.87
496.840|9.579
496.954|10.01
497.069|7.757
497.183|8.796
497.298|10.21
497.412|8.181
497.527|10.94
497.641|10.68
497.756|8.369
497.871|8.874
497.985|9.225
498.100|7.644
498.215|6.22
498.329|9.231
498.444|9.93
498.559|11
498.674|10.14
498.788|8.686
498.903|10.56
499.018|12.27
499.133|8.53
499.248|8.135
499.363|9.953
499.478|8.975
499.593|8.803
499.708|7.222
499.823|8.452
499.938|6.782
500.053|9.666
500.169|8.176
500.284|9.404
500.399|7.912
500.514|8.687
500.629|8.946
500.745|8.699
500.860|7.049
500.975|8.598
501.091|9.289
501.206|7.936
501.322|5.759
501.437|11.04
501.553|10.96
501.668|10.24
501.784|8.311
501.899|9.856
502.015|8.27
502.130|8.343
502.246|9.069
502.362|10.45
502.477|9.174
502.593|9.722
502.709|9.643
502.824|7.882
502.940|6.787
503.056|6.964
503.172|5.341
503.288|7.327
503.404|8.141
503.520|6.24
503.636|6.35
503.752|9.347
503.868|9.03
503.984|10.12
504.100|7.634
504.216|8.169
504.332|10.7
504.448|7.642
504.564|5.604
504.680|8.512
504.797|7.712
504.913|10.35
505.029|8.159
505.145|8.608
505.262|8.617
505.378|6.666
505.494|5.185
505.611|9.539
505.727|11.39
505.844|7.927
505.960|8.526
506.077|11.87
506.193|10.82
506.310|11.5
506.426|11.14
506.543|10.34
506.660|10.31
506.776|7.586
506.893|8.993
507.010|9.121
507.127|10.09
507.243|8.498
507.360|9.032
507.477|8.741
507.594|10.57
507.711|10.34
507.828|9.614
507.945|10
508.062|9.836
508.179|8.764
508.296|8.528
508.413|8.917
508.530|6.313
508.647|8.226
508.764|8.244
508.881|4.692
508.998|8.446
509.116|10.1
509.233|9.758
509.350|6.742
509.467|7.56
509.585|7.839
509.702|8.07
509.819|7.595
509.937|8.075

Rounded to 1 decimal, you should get 9.2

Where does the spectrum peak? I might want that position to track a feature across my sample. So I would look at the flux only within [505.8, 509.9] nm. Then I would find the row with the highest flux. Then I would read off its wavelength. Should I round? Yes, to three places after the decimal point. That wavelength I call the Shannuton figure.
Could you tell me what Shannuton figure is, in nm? 506.077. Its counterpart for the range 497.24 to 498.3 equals 497.527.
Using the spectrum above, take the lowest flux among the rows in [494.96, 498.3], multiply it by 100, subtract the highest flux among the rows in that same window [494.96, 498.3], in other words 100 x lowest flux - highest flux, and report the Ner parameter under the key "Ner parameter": 563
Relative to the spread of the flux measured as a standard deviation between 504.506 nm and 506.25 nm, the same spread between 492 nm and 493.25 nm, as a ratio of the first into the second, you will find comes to 0.8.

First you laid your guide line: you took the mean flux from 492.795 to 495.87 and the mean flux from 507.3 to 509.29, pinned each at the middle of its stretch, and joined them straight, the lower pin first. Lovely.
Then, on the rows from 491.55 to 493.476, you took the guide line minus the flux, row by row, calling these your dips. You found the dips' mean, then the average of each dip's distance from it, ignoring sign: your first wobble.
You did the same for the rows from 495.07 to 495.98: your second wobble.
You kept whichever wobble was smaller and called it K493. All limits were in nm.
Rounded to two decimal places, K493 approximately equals 1.66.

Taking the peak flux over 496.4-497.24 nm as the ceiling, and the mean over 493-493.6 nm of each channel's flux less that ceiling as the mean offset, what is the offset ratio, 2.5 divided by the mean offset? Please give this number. -1.5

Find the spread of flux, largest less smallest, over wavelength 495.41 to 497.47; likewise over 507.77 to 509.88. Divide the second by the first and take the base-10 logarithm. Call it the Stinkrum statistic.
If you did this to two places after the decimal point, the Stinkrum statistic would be -0.12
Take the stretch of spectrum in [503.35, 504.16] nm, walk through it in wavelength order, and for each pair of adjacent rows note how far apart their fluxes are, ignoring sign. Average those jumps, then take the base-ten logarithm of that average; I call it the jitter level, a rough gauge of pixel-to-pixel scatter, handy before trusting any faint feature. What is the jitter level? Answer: 0.17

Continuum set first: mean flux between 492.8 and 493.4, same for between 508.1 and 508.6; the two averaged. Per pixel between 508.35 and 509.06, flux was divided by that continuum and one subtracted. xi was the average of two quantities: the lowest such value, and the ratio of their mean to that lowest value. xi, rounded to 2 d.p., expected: -0.07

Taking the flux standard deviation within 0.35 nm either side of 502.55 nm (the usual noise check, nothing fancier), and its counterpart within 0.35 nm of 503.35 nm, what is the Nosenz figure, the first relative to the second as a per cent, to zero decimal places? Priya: 89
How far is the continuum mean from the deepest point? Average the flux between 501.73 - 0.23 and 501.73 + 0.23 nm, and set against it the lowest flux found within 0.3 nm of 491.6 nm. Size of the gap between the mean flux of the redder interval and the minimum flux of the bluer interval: 3.8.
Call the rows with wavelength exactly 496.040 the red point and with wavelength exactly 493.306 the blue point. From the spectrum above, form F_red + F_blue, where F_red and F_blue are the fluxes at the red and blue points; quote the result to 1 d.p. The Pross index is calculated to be 17.4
